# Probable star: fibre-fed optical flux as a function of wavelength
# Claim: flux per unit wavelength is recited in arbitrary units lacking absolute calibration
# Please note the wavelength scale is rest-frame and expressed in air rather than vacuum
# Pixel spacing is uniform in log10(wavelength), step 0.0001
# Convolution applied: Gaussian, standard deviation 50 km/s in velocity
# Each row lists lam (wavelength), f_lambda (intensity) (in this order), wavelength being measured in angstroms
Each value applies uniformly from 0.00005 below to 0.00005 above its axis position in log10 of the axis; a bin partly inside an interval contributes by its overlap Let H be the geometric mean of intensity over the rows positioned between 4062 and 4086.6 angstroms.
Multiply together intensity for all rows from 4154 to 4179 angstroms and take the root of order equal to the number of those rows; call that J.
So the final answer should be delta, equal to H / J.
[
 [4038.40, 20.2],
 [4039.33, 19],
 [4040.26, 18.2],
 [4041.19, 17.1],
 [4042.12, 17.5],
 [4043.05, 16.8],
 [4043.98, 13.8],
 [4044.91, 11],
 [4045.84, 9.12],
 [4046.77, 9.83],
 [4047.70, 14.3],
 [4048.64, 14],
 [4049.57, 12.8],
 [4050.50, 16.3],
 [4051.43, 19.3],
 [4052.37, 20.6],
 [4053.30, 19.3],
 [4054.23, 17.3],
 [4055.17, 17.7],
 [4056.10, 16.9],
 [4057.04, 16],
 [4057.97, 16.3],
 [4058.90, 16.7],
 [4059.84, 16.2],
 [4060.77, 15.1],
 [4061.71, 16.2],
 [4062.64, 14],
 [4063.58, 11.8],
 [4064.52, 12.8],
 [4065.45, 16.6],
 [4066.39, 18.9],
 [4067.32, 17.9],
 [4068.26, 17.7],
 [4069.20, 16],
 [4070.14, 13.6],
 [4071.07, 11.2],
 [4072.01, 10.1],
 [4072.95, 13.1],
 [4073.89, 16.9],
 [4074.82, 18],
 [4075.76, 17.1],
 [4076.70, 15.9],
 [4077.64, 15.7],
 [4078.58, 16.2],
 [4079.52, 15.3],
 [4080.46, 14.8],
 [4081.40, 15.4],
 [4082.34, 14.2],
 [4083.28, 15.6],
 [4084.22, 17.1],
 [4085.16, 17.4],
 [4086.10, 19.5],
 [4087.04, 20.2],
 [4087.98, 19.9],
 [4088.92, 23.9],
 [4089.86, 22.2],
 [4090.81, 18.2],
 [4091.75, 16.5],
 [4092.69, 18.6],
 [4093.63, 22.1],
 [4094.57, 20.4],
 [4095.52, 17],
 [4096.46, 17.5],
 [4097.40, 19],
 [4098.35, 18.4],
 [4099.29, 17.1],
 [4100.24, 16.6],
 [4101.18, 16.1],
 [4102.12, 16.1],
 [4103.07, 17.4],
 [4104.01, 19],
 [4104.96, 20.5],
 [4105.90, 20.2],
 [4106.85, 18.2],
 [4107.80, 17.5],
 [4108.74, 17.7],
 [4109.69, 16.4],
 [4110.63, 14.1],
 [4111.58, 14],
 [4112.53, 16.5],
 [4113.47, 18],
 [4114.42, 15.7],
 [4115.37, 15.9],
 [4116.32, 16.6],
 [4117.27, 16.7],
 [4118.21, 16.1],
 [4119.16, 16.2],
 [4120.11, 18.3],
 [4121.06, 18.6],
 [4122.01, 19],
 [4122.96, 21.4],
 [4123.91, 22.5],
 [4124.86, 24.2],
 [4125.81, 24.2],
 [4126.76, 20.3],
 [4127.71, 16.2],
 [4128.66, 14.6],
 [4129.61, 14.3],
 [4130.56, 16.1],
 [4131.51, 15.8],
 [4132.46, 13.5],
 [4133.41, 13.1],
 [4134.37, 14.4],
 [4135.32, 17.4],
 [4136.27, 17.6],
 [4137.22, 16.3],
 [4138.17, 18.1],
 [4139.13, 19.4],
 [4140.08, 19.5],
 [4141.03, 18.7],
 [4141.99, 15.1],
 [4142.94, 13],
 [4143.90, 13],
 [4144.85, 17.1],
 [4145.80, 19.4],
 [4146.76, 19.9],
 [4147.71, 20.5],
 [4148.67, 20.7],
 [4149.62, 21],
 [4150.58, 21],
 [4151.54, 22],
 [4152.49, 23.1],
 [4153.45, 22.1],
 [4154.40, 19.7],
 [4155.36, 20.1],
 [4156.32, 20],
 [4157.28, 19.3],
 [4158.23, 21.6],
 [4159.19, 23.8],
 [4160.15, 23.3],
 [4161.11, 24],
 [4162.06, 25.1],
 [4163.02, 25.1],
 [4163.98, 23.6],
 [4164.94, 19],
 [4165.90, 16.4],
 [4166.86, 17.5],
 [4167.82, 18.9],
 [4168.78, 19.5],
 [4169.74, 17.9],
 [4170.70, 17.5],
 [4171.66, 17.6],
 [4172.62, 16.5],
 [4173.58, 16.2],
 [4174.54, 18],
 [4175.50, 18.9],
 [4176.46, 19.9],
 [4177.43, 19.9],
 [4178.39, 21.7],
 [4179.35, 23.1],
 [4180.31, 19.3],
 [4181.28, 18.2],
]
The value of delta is 0.77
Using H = 15.3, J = 19.9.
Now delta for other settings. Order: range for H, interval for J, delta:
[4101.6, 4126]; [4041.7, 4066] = 1.19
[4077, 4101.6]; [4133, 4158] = 0.97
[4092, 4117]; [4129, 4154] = 1.00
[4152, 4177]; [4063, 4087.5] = 1.29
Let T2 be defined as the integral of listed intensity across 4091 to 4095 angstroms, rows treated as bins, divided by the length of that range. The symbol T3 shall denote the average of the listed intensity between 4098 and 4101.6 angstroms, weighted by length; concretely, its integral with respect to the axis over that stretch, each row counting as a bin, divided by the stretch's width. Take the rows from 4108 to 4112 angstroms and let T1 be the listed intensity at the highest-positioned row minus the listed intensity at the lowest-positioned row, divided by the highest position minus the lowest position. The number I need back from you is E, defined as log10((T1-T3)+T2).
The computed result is 0.0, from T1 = -1.3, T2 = 19.4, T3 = 17.0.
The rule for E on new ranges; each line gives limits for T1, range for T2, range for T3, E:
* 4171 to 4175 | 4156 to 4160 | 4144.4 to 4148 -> 0.4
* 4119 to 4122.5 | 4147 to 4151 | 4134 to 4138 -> 0.7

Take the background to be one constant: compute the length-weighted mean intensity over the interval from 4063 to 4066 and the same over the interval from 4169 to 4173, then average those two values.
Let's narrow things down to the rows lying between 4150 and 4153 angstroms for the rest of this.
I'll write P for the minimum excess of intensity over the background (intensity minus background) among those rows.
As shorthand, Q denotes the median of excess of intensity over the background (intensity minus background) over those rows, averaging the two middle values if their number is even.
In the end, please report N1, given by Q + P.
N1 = 12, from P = 5.3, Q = 6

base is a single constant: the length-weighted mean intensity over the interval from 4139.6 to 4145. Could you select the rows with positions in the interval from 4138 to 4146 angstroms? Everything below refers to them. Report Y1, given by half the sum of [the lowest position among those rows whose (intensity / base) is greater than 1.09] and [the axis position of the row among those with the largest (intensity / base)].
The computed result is 4139.1 angstroms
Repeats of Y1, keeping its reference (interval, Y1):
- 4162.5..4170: 4163.0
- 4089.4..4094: 4089.9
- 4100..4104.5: 4104.0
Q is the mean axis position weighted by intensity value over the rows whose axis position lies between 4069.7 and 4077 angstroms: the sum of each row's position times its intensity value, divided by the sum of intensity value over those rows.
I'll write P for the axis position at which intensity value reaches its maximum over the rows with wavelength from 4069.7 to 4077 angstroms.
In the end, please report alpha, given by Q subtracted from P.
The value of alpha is 1.1 angstroms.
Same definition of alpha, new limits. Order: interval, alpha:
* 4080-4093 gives 2.0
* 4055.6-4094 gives 13.2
